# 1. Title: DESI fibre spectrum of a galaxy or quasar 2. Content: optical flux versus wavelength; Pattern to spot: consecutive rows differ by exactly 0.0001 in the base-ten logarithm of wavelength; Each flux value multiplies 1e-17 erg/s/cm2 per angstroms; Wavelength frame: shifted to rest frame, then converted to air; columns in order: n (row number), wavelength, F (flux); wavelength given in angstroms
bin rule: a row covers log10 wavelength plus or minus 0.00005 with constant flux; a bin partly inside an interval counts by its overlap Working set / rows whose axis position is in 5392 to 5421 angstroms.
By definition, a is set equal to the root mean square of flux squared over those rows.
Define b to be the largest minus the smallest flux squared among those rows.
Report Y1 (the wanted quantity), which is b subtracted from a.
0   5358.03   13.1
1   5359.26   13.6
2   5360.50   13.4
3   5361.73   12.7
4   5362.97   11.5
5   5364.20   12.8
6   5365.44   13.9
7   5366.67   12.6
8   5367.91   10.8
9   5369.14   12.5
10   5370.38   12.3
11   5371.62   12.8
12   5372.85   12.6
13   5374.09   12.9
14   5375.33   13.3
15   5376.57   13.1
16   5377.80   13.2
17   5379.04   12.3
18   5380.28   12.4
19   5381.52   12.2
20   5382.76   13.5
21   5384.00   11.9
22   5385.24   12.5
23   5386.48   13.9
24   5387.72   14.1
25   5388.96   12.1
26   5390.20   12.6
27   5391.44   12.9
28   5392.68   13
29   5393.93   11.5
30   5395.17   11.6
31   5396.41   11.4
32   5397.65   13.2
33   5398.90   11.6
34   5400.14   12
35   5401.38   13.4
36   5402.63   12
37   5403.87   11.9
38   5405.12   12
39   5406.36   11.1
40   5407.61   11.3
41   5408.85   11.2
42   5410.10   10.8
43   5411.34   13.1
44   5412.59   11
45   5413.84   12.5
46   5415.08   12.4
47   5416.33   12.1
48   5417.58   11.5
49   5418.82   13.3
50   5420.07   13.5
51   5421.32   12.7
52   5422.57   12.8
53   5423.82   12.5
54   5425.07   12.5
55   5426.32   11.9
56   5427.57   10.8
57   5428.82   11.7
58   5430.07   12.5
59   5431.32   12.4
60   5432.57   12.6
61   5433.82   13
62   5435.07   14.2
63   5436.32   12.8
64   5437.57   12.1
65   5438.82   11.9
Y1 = 82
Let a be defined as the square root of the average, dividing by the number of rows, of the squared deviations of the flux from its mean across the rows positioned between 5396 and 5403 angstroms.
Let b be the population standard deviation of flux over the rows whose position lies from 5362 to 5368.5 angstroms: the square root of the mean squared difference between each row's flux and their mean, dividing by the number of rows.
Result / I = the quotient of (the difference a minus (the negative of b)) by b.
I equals 1.71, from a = 0.76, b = 1.08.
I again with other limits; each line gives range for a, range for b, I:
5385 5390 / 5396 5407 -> 2.20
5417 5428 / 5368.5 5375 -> 4.79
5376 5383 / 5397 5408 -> 1.68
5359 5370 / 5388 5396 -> 2.57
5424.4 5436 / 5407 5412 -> 1.99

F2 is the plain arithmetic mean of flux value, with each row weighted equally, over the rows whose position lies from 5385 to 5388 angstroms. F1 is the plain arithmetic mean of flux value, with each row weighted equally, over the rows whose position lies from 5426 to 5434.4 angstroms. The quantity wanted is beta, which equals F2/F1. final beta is 1.11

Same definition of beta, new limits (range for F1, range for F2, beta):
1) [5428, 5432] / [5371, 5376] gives 1.06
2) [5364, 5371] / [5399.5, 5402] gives 1.02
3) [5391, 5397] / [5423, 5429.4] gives 0.98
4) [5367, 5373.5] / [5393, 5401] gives 0.97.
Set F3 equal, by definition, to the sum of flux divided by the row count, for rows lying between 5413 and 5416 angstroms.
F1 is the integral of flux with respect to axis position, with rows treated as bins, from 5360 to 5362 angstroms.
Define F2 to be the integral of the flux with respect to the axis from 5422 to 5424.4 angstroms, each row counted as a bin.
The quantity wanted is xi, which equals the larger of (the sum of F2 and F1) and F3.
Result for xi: 57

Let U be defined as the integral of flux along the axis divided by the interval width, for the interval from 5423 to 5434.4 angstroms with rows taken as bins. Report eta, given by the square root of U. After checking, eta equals 3.50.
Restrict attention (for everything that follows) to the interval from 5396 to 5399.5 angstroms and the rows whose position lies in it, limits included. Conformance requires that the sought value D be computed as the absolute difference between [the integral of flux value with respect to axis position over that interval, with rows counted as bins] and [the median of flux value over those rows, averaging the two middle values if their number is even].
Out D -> 31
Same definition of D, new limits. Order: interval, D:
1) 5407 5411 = 34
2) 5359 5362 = 26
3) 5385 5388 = 27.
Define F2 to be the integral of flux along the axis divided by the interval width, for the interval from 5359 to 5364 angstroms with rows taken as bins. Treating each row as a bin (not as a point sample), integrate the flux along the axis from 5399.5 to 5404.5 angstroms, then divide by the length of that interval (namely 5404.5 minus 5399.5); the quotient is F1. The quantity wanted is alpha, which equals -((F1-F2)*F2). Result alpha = 5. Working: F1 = 12.3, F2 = 12.7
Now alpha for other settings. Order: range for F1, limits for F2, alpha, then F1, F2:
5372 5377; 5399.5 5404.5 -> -8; 13.0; 12.3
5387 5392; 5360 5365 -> -4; 13.0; 12.6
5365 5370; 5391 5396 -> -3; 12.4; 12.2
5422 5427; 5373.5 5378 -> 10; 12.4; 13.1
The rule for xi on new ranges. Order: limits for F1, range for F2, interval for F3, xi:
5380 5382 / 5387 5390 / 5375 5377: 64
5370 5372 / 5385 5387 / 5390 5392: 52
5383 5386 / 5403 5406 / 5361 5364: 73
